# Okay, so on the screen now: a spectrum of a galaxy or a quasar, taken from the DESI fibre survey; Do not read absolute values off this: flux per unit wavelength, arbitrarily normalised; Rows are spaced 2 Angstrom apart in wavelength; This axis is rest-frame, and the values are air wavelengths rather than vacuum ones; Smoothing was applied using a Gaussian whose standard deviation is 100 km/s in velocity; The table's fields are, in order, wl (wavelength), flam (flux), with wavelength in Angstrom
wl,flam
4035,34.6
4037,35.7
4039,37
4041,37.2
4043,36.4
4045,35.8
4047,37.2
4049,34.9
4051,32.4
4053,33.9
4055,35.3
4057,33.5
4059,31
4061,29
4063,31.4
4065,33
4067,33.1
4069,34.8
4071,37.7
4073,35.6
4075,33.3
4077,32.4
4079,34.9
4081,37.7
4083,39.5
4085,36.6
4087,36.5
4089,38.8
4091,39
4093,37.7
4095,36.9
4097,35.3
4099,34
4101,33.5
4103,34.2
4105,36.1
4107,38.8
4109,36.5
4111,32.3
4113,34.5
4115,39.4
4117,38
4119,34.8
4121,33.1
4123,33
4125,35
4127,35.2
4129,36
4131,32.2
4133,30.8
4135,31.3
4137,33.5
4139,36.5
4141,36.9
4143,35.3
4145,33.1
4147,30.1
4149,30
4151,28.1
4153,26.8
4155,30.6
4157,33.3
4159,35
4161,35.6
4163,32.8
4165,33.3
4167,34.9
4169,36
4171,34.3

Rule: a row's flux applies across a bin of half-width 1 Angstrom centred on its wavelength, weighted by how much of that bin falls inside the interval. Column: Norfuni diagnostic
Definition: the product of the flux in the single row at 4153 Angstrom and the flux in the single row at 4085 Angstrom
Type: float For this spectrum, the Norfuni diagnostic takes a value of 981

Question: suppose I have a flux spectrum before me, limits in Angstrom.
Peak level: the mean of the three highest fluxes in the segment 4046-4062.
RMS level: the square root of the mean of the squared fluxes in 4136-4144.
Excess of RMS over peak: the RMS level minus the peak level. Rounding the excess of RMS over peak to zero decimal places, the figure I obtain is 0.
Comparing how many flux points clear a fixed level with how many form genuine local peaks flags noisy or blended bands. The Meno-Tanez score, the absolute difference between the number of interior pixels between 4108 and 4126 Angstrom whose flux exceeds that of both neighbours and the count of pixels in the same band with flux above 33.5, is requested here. 5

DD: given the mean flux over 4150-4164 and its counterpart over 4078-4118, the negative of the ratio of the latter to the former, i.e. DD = -1.15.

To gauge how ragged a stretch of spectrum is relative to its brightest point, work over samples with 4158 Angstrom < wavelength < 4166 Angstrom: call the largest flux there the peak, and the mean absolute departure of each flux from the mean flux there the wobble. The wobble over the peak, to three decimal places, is 0.032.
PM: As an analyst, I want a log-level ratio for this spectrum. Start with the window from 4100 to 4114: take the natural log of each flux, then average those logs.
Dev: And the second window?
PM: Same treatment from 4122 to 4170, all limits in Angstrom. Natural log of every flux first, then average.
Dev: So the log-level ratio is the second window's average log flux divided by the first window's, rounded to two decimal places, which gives 0.98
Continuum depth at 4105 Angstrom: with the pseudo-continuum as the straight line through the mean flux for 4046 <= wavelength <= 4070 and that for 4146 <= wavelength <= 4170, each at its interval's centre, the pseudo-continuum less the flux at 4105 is -3.3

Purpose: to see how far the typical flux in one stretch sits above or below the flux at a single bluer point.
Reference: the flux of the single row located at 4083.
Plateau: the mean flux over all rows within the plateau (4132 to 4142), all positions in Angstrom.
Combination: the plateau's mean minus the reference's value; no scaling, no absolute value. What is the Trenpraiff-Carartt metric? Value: -5.7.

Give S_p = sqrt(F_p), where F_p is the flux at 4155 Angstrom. 5.53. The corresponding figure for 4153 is 5.18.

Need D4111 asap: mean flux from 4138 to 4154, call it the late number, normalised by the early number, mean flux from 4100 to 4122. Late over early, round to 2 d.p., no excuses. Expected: 0.90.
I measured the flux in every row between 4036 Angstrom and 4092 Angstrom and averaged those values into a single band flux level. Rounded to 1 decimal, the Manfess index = 35.1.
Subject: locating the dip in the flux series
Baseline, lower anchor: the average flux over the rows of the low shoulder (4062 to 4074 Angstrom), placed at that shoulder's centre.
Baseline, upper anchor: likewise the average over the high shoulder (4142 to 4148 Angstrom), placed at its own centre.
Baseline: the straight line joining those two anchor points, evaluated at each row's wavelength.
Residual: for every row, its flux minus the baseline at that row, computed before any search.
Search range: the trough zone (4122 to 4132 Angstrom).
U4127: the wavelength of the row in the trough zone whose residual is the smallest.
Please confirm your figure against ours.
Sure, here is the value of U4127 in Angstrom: 4131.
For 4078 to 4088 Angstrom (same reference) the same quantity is 4079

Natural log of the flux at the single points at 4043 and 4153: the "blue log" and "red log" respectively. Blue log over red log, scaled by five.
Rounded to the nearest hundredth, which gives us 5.47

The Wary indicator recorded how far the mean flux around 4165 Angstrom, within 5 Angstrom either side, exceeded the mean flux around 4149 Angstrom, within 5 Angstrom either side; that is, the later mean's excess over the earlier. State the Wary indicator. 5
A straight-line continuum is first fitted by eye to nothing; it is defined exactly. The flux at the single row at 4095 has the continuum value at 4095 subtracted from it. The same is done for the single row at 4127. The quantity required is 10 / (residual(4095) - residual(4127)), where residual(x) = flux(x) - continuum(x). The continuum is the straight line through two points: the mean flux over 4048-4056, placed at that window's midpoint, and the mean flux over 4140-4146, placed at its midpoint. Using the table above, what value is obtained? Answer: 4.9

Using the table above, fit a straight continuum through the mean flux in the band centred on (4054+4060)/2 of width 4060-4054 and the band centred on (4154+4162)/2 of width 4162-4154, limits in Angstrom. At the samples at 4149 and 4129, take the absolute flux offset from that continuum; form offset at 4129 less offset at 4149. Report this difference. -1.1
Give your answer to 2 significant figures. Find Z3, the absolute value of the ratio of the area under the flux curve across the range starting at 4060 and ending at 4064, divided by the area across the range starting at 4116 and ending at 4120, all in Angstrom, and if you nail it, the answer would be 0.83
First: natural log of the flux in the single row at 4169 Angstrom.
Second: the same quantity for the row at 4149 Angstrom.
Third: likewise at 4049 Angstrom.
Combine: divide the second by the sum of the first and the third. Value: 0.48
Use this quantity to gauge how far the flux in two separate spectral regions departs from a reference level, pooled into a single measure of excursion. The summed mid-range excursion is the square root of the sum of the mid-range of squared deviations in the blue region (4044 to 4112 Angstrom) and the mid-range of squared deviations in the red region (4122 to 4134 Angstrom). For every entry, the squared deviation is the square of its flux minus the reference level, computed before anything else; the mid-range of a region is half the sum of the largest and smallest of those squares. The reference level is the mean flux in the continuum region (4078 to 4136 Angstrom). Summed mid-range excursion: 5.7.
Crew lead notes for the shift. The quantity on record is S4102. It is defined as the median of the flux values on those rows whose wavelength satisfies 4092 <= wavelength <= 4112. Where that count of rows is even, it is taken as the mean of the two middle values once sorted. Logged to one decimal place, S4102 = 35.7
